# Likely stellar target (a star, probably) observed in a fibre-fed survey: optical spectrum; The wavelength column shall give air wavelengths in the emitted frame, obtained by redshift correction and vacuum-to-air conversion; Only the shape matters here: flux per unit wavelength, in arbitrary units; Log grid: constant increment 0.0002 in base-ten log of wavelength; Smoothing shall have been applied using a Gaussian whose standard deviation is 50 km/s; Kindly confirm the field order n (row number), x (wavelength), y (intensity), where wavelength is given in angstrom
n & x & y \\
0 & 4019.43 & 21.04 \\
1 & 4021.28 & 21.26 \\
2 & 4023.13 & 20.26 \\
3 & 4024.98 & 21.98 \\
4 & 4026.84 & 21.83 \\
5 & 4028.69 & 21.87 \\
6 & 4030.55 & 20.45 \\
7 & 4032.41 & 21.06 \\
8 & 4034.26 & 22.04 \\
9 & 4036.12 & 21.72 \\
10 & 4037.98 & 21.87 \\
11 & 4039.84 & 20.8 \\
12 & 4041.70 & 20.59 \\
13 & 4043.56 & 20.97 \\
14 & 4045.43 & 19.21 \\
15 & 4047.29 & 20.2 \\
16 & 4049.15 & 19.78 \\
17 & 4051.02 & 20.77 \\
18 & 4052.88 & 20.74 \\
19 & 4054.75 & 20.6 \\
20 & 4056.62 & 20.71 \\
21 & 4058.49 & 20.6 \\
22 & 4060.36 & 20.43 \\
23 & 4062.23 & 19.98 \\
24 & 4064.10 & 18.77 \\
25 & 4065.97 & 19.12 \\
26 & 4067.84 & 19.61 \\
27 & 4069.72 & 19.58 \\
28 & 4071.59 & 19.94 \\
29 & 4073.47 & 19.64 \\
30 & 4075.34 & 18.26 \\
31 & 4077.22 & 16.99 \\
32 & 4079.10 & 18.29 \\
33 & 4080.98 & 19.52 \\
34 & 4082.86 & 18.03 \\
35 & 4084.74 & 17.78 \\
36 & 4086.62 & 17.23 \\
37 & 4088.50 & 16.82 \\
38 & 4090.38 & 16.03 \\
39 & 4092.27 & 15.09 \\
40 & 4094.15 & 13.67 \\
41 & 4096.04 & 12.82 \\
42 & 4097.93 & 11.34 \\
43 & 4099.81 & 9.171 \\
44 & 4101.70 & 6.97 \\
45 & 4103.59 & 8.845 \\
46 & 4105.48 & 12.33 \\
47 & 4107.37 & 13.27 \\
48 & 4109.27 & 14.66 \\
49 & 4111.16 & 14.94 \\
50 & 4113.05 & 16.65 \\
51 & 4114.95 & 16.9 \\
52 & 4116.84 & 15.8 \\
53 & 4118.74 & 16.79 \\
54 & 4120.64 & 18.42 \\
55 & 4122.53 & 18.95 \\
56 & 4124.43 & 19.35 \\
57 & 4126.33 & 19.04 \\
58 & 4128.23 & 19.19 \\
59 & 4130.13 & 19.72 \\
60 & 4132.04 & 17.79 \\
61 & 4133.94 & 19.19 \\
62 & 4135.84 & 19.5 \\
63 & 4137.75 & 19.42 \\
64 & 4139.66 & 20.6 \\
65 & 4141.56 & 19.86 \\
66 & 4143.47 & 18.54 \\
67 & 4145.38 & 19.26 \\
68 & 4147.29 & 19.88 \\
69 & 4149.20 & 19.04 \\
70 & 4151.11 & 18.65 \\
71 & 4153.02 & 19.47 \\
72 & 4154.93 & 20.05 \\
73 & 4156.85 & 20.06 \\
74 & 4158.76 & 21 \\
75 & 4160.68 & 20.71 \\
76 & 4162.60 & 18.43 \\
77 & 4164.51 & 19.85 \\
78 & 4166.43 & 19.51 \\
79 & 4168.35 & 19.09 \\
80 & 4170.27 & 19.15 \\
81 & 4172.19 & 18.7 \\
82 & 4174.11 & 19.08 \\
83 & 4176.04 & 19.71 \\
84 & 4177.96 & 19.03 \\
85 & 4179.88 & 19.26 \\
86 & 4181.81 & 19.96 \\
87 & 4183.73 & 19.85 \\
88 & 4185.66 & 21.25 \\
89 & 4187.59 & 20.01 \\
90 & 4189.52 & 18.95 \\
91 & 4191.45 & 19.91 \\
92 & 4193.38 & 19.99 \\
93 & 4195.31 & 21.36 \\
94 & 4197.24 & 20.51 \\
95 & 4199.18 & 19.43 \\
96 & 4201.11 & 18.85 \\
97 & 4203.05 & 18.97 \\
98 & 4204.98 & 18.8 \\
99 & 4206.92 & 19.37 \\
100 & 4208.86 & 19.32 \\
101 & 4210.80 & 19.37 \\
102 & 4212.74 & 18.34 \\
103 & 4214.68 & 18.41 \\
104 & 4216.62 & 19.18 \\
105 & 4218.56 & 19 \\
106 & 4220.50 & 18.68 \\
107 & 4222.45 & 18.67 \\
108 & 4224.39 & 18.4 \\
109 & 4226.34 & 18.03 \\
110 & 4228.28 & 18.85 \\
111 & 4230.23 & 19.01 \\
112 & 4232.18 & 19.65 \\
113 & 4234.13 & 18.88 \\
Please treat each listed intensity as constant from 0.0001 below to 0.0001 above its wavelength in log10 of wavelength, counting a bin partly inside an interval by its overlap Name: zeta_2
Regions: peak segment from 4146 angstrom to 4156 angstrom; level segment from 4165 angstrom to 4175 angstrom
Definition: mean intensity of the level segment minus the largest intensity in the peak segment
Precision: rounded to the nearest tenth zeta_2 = -0.9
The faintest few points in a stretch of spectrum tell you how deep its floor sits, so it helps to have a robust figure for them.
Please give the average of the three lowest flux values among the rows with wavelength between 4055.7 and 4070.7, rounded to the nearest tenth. 19.2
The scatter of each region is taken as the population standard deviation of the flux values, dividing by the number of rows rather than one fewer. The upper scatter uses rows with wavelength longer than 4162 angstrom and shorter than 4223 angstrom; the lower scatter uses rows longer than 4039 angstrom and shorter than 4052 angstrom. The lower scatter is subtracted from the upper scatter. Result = 0.13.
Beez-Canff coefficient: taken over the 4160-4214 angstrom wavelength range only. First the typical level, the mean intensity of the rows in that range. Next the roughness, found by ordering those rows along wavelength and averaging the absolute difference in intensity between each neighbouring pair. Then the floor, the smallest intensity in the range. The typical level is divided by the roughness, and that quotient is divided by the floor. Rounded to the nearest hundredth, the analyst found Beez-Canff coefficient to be 1.57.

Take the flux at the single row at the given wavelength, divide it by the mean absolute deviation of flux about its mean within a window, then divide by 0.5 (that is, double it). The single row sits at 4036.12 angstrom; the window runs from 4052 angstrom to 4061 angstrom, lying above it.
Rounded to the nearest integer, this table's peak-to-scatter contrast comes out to 498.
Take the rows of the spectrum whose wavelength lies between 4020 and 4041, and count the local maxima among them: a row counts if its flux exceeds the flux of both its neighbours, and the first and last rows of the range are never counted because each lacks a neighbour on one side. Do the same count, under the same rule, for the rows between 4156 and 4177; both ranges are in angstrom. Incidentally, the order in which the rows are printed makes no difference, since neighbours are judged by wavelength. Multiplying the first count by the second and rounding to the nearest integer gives 12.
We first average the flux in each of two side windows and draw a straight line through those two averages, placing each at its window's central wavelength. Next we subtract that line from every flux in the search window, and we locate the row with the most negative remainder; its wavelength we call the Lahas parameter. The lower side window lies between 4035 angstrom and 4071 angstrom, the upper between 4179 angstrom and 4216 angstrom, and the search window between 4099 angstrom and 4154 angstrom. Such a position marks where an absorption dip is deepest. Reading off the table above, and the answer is 4101.70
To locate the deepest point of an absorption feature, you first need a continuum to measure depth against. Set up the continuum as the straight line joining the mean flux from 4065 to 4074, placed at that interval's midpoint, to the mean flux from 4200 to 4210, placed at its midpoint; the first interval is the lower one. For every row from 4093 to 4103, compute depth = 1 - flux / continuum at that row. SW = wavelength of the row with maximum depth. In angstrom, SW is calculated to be 4101.70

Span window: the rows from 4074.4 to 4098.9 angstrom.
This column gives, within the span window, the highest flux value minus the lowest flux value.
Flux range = 8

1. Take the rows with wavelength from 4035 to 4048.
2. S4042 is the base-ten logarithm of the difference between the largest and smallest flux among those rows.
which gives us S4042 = 0.42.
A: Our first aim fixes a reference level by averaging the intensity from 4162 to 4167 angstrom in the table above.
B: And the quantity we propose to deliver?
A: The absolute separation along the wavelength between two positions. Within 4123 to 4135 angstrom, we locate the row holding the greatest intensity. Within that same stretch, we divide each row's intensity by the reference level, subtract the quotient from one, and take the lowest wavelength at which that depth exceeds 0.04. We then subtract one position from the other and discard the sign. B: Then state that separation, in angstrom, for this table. 1.9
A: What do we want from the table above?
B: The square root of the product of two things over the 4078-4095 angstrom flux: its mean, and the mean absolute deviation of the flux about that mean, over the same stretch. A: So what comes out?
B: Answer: 4.8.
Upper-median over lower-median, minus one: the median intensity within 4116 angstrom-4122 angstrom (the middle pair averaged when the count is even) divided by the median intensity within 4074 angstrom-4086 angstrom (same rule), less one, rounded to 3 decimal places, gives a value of -0.075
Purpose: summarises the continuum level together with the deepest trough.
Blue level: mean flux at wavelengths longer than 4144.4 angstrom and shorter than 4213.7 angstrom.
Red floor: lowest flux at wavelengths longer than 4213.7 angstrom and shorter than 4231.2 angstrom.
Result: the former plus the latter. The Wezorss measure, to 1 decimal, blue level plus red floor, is 37.6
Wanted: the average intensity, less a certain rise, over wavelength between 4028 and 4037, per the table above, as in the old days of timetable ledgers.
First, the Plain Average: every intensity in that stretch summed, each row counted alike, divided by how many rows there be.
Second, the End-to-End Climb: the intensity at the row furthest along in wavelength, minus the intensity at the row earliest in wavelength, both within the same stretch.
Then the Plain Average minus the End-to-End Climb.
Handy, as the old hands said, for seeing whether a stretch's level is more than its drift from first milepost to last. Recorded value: 21.6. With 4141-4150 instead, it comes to 20.1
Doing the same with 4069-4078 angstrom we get 21.5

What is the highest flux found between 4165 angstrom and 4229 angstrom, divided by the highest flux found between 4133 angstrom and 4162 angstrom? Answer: 1.02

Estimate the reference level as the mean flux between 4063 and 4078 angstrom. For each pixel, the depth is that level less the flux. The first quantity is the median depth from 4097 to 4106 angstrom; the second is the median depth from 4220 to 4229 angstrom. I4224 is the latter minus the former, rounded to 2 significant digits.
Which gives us -9.5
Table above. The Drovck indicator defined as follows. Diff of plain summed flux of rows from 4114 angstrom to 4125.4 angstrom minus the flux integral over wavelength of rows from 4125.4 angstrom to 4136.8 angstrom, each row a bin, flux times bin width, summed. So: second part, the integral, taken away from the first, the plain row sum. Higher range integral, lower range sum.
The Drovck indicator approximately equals -111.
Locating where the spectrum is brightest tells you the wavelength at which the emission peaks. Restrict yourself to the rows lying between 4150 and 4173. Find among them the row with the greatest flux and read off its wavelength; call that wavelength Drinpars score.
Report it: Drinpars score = 4158.76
